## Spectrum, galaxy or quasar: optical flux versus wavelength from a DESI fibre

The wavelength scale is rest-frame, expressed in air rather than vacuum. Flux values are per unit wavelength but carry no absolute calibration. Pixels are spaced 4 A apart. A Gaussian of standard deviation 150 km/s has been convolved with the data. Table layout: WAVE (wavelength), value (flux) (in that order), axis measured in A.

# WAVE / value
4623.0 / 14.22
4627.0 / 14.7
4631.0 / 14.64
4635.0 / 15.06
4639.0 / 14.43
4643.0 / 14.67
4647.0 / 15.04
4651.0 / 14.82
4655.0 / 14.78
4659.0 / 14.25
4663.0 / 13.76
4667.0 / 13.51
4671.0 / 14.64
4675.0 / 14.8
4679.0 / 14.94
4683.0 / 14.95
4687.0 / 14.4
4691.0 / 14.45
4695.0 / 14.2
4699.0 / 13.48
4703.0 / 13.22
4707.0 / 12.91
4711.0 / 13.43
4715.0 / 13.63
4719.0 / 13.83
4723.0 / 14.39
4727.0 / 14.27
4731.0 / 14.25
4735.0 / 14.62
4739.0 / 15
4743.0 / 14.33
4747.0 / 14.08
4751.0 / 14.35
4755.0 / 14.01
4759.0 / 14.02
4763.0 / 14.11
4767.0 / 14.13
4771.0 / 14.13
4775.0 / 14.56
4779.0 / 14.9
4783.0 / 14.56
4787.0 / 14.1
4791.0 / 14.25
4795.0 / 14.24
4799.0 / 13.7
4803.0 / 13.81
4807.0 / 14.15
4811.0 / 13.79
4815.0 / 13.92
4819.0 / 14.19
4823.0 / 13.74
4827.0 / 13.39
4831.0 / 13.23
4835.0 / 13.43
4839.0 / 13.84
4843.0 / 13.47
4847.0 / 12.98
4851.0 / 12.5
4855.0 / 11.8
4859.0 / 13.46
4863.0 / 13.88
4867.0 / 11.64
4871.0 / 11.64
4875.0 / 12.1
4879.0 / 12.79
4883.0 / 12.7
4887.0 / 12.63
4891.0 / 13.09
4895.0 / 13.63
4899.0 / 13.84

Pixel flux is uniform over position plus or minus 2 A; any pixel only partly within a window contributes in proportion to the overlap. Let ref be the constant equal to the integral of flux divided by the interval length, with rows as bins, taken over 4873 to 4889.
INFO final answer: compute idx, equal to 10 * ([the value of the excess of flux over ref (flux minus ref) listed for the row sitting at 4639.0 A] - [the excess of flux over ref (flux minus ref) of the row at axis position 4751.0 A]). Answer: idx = 1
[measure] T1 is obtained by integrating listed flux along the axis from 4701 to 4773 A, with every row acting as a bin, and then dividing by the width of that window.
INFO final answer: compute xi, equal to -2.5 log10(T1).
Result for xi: -2.87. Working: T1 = 14.0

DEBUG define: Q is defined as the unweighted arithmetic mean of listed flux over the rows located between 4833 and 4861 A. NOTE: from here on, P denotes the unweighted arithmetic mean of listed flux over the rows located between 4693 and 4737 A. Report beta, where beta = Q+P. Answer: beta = 26.9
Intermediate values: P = 13.8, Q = 13.1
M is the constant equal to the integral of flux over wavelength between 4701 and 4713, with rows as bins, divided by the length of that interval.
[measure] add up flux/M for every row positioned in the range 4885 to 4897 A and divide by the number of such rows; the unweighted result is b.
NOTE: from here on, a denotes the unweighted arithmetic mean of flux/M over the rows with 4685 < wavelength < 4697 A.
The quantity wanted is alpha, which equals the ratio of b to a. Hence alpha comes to 0.91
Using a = 1.09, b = 0.99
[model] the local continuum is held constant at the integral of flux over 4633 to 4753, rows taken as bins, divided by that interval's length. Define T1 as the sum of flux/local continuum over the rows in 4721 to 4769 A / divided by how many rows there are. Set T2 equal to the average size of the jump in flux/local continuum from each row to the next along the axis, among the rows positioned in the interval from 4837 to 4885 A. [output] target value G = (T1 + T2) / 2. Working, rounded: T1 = 1.00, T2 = 0.048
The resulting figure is 0.525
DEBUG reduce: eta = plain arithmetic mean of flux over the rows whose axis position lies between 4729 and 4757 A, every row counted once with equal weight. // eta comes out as 14.4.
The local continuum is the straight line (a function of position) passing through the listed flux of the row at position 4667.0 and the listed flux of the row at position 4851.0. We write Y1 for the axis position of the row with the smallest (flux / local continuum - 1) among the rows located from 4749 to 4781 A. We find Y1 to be 4755.0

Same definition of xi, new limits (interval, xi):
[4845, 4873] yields -2.75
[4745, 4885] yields -2.83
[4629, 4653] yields -2.92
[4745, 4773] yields -2.87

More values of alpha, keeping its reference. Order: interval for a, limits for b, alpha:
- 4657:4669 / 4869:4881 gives 0.88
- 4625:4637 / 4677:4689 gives 1.00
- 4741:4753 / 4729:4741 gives 1.03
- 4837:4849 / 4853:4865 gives 0.97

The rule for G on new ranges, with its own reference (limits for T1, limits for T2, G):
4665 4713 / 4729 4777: 0.502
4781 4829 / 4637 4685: 0.501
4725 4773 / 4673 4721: 0.510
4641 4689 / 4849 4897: 0.533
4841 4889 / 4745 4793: 0.450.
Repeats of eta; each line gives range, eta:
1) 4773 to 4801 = 14.3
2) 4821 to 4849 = 13.4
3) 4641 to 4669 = 14.4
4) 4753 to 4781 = 14.3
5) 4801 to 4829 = 13.9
